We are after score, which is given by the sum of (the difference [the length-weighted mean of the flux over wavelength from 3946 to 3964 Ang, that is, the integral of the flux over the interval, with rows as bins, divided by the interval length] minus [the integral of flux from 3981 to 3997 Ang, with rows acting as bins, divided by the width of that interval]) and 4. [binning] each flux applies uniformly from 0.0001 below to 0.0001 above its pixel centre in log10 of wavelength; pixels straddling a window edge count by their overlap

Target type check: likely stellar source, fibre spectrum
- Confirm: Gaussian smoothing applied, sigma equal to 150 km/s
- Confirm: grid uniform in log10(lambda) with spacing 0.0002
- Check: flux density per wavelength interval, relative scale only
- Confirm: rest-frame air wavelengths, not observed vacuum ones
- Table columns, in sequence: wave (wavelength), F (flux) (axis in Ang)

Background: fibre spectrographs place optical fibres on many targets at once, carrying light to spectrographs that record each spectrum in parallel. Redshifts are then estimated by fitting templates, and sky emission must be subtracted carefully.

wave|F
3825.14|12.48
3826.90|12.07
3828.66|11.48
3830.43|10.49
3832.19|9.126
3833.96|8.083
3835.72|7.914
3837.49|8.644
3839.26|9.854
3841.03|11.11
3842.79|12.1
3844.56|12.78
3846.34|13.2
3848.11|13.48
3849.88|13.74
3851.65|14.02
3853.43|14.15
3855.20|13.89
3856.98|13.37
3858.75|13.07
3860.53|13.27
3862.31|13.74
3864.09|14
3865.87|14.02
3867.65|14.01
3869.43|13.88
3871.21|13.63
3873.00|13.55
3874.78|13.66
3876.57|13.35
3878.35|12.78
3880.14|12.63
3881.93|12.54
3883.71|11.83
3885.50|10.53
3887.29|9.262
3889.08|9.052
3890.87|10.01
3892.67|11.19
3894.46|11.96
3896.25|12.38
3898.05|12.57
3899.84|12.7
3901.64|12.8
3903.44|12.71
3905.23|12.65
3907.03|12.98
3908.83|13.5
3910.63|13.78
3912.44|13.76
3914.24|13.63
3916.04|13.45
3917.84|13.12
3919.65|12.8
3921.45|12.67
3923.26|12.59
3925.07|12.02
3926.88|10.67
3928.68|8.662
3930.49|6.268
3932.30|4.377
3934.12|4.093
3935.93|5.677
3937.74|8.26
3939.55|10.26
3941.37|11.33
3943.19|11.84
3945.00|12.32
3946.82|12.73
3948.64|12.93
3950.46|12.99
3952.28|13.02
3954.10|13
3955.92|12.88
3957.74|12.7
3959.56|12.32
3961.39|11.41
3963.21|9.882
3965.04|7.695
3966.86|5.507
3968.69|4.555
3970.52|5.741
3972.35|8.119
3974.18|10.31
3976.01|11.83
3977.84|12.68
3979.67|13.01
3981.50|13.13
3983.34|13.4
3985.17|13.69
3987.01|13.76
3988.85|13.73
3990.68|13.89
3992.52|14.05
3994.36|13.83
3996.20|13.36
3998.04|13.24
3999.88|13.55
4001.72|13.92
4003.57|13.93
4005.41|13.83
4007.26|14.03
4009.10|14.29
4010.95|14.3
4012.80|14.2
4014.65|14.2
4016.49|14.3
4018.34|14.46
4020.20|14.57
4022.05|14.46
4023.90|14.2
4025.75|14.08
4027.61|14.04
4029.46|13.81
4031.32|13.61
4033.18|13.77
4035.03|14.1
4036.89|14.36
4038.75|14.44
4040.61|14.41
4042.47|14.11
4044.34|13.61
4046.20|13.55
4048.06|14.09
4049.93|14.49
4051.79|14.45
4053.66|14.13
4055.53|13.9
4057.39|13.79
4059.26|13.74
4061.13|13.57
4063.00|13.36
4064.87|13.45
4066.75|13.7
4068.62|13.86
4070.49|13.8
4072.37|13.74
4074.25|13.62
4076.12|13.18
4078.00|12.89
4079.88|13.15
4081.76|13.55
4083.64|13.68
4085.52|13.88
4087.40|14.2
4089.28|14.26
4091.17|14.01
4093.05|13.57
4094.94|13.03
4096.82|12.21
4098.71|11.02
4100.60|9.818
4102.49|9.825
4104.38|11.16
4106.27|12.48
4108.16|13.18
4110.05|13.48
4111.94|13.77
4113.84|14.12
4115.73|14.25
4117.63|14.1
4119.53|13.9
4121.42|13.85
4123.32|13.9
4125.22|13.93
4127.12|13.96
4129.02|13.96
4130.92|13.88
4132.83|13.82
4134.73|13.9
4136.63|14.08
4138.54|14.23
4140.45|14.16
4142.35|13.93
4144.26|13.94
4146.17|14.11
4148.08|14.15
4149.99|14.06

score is 2.7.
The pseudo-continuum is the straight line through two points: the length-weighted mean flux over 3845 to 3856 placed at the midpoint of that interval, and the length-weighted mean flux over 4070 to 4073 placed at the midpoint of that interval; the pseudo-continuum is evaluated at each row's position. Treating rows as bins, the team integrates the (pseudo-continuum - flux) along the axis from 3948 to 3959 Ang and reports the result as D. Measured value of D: 9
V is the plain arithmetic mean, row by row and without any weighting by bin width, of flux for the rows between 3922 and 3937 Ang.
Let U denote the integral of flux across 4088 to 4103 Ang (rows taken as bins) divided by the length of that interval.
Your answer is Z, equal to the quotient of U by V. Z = 1.53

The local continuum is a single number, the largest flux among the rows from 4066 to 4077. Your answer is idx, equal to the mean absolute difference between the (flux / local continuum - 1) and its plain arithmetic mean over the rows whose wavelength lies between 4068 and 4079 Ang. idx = 0.023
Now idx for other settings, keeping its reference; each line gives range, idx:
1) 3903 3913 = 0.032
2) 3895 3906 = 0.008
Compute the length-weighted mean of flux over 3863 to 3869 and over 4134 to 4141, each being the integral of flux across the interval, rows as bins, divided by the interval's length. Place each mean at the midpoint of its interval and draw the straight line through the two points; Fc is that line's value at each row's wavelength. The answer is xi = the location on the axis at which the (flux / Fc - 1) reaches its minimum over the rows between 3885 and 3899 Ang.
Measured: 3889.08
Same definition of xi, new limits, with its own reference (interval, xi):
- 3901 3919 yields 3905.23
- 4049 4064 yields 4063.00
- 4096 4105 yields 4100.60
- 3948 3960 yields 3959.56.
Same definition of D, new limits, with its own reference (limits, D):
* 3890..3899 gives 19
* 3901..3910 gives 7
